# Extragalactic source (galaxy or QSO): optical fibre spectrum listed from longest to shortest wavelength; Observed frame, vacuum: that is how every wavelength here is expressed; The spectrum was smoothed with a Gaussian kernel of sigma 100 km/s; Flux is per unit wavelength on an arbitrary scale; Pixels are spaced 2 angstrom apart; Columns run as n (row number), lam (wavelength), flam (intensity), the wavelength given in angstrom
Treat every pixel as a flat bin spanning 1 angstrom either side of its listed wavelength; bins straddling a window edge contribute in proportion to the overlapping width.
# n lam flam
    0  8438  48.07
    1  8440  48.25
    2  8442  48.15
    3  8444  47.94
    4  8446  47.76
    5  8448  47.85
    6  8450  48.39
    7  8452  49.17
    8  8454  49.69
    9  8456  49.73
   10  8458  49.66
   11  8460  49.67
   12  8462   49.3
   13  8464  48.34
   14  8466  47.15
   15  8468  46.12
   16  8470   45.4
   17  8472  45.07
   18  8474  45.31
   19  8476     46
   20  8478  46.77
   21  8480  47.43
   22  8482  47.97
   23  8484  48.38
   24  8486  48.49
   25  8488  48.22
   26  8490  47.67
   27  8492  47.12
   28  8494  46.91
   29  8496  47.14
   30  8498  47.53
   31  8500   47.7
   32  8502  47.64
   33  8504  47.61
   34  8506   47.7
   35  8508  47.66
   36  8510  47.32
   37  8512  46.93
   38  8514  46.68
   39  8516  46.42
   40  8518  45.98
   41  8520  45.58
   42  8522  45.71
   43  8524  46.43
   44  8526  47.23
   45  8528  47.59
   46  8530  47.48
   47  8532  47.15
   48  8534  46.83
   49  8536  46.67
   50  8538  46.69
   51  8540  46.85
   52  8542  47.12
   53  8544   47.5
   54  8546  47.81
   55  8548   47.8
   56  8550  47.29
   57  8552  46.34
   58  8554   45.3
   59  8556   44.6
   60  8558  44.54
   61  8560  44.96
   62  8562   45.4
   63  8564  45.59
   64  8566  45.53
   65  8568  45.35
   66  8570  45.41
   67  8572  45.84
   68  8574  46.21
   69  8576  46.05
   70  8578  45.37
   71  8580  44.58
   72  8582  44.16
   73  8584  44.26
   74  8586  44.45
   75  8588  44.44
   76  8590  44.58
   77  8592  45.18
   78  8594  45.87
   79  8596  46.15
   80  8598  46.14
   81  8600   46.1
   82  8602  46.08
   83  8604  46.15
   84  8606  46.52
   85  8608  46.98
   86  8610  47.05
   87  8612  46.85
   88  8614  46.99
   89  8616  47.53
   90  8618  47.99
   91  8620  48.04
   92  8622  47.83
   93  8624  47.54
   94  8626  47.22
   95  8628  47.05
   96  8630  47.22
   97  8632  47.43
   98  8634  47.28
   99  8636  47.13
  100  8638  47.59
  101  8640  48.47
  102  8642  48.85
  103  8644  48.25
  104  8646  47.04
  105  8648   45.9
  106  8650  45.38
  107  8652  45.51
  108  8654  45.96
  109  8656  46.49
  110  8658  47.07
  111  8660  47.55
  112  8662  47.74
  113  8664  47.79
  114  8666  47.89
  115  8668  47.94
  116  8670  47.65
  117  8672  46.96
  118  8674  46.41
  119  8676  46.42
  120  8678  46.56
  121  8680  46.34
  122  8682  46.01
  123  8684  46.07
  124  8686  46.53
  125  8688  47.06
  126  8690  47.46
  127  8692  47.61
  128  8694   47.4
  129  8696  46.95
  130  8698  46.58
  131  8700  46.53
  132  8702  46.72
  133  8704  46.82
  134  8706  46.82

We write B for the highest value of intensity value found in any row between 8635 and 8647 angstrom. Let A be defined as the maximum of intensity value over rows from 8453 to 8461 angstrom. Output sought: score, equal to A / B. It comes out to 1.02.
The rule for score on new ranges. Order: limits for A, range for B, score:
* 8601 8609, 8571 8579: 1.02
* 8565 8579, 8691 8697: 0.97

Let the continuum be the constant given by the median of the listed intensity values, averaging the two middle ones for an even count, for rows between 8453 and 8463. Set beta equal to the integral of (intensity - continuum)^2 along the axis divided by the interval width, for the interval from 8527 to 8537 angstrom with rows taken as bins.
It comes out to 6.5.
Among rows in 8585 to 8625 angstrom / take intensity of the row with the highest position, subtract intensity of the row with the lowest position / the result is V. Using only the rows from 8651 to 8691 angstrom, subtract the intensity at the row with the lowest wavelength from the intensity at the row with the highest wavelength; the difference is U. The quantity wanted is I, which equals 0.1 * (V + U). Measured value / 0.50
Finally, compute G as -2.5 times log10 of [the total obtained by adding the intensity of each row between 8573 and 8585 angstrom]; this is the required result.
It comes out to -6.1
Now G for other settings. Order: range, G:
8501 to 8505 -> -4.9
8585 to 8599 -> -6.3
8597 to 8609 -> -6.1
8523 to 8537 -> -6.3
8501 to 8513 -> -6.1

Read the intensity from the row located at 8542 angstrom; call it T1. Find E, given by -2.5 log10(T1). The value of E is -4.18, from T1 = 47.12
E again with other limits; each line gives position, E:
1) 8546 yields -4.20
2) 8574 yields -4.16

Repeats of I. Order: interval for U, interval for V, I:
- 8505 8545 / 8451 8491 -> -0.17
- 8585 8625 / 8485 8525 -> 0.10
